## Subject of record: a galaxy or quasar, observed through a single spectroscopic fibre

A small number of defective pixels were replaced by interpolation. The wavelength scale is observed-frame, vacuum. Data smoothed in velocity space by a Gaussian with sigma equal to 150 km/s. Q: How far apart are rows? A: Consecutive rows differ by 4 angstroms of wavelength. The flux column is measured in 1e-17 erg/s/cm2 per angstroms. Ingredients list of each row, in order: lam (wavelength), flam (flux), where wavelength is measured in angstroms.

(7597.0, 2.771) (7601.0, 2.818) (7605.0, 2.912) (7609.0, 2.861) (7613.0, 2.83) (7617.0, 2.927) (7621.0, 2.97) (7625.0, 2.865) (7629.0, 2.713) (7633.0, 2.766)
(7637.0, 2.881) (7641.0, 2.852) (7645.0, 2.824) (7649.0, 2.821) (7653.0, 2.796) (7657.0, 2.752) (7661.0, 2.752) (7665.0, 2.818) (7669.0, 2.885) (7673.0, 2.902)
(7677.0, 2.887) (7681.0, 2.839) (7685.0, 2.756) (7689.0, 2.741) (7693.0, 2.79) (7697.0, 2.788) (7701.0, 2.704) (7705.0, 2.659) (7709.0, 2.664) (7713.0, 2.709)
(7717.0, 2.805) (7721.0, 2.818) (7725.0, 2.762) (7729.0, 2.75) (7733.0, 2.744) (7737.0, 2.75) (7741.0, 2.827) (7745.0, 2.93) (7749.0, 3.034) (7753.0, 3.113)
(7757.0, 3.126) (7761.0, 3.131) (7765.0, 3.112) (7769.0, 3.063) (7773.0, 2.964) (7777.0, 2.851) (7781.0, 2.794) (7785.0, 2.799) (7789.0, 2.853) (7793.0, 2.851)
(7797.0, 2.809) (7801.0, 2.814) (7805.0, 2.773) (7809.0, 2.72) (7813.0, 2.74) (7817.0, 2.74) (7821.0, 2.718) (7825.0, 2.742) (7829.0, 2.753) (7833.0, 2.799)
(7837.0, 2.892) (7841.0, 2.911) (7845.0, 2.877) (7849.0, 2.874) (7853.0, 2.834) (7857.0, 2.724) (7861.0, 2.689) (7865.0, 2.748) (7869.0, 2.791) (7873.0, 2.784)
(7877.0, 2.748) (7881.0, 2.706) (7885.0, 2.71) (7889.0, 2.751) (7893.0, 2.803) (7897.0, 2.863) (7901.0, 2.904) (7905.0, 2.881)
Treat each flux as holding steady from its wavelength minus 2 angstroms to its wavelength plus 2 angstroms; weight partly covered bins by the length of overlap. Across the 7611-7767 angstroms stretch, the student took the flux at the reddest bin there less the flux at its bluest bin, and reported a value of 0.28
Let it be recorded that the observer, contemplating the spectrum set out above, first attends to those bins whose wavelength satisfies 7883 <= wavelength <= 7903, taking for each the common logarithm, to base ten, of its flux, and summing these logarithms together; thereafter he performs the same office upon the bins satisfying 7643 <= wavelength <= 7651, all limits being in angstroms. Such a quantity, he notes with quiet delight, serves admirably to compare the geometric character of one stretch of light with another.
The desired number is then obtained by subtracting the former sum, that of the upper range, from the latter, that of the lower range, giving -1.3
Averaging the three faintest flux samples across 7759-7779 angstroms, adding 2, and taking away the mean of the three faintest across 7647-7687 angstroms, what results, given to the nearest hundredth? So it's 2.21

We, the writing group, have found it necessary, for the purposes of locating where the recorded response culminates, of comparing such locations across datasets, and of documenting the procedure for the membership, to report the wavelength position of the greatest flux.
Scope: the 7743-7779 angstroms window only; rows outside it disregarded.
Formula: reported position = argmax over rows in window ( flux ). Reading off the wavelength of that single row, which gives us 7761.0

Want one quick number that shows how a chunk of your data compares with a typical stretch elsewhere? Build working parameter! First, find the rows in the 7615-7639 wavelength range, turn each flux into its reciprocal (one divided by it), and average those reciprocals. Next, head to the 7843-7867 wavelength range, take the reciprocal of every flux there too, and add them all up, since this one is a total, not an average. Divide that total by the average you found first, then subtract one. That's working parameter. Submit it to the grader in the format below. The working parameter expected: 5.13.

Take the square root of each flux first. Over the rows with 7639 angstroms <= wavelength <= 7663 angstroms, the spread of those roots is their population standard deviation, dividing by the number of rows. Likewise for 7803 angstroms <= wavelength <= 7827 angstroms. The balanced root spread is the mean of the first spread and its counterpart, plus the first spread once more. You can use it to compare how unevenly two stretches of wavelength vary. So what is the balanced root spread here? 0.019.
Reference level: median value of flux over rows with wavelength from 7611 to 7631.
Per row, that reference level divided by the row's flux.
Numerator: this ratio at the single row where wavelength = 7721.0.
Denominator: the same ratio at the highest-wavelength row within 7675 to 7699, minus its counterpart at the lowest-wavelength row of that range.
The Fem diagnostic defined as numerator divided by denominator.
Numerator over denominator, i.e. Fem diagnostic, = 29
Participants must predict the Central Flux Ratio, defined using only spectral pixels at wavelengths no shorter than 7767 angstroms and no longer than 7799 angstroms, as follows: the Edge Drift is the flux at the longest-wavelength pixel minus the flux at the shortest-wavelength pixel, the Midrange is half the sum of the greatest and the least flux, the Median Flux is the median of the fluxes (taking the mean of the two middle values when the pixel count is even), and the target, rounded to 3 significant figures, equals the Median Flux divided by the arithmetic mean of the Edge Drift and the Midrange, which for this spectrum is 2.13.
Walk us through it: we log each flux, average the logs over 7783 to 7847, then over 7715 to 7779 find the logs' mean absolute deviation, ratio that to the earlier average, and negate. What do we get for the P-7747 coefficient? -0.0449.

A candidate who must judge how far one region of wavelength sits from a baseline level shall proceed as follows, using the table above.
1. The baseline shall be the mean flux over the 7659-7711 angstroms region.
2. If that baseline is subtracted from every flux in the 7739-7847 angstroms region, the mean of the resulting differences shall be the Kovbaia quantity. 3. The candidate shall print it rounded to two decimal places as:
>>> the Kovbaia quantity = 0.10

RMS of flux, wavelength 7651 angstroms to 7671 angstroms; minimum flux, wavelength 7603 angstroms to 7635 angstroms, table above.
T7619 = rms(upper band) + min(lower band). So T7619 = 5.51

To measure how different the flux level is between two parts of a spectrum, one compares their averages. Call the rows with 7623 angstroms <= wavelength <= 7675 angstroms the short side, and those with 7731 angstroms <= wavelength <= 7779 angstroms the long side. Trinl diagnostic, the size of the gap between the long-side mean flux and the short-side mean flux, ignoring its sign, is 0.15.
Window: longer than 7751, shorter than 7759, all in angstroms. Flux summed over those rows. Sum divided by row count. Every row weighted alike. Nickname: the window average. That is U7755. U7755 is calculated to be 3.12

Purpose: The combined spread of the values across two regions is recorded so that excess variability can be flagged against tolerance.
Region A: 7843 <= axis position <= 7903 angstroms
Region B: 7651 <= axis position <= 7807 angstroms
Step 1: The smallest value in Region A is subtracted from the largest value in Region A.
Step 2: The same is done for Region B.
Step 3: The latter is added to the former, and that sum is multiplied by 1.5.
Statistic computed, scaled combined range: 1.03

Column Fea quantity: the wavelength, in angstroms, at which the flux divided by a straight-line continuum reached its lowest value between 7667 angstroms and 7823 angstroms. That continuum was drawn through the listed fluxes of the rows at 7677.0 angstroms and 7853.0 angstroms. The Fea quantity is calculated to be 7705.0 angstroms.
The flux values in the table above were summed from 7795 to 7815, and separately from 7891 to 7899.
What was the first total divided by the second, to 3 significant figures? 2.45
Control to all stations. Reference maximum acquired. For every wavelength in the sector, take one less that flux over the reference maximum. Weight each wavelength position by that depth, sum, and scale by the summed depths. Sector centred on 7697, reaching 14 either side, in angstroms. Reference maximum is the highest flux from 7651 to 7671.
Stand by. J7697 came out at 7698.9 angstroms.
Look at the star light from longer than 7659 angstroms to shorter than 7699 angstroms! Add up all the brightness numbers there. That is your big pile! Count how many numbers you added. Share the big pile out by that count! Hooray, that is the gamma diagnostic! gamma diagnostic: 2.82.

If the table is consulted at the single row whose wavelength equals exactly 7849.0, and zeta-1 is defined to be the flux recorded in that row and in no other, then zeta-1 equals 2.874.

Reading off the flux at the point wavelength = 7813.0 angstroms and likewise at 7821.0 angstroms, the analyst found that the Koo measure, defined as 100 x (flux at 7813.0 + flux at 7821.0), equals 546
